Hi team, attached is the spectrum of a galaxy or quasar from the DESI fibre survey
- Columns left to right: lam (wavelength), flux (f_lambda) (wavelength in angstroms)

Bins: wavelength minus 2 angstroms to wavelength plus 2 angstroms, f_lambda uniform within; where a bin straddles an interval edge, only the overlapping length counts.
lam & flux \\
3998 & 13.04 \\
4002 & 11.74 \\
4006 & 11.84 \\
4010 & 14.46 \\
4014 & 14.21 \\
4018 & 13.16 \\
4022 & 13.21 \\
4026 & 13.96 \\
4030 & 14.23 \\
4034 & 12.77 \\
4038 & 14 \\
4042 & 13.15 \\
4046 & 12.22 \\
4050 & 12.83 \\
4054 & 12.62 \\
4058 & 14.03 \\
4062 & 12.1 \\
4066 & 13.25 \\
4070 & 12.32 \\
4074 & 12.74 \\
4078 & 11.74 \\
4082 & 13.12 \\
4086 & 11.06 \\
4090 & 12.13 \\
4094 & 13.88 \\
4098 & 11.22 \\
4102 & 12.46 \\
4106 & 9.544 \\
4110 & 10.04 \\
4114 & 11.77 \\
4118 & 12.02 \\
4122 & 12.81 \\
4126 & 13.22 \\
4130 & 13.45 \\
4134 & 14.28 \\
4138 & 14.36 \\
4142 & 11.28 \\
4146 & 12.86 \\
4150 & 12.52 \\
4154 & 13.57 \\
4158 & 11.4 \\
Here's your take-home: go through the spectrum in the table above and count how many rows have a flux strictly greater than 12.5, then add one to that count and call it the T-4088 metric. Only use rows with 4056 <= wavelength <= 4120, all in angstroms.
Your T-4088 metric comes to 6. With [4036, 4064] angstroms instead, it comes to 6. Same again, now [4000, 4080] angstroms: 15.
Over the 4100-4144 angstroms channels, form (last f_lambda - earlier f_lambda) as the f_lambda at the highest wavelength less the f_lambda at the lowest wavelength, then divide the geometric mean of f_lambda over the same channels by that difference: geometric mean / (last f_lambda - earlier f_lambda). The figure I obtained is -10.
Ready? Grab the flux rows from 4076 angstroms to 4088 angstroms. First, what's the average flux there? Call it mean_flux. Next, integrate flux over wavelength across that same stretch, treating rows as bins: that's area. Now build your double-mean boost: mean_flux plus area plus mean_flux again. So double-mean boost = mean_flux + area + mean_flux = 168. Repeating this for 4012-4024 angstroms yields 189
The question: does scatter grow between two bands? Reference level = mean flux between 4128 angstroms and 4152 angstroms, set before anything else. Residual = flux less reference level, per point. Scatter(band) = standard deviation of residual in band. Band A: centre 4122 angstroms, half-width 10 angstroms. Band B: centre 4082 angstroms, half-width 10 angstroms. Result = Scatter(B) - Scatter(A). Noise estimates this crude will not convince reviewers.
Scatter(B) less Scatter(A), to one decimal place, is 0.1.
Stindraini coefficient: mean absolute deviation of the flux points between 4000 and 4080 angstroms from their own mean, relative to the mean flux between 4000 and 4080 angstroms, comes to 0.057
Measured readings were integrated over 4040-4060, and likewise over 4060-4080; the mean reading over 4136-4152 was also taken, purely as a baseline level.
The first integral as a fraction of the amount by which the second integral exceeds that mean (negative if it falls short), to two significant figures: 1.1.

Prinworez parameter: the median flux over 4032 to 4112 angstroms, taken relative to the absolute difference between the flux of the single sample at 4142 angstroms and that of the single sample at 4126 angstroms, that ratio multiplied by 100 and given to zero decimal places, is 646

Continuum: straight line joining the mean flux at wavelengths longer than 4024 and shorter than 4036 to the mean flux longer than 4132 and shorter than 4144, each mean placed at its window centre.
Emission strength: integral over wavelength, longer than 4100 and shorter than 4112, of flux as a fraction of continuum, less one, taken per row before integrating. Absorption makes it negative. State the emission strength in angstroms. -2.4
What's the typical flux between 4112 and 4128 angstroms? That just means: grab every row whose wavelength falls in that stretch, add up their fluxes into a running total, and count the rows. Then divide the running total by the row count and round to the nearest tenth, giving 12.5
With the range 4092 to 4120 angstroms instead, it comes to 11.6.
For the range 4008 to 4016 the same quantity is 14.3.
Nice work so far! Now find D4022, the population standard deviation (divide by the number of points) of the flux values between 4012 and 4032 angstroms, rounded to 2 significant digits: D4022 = 0.47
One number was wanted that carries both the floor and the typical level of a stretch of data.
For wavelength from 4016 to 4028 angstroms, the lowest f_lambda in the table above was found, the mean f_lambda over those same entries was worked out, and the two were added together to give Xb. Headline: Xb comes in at 26.6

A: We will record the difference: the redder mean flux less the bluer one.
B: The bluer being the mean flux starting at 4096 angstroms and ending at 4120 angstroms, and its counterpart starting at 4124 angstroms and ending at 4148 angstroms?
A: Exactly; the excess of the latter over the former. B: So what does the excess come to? 2.1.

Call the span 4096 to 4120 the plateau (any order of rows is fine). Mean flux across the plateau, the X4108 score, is 11.2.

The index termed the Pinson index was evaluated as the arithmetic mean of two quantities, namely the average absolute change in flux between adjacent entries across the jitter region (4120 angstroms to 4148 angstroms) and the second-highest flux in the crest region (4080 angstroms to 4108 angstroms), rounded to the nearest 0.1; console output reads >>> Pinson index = 7.1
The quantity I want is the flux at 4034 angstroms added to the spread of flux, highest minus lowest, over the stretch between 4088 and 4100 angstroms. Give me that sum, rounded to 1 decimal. 15.4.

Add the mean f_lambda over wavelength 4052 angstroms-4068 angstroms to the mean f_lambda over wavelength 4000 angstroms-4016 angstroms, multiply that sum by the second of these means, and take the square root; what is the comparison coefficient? 18.5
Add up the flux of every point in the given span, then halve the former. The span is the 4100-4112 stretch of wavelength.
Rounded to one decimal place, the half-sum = 16.0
